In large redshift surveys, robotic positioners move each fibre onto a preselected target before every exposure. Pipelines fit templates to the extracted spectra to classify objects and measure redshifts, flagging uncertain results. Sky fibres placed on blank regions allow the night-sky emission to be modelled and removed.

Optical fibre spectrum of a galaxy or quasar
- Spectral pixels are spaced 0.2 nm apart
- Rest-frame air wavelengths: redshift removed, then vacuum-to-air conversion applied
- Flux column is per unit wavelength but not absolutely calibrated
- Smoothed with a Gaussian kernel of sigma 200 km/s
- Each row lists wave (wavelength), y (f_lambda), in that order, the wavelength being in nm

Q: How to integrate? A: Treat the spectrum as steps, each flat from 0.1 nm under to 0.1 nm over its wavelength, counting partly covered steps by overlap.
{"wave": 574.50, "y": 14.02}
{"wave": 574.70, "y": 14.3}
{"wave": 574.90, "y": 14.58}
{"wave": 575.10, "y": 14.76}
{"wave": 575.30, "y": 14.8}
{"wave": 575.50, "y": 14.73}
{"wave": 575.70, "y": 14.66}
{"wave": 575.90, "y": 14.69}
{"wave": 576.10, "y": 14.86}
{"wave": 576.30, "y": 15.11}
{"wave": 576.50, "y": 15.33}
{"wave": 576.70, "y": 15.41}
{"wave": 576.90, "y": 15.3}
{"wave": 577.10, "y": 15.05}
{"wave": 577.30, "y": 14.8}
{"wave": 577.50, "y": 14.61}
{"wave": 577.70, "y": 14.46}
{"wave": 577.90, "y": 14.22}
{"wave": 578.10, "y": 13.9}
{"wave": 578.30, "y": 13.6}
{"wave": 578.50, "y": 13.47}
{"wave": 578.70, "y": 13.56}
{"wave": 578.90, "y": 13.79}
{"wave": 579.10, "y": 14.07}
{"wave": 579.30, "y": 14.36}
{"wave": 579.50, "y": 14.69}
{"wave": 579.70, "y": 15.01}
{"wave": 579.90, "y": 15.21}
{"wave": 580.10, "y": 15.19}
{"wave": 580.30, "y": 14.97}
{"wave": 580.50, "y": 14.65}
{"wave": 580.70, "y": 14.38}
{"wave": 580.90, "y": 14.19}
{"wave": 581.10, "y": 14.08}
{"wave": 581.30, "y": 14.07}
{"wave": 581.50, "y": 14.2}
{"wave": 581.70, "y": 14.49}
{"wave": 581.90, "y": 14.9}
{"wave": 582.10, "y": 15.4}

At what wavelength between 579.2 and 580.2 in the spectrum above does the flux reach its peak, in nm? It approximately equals 579.90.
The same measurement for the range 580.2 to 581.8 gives 580.30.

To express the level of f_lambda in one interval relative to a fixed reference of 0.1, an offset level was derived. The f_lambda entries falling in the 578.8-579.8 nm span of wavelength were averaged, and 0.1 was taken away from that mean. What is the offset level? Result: 14.3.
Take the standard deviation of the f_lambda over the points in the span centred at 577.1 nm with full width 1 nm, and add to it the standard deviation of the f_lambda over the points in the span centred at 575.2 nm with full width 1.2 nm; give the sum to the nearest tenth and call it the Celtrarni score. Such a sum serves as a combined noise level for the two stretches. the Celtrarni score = 0.5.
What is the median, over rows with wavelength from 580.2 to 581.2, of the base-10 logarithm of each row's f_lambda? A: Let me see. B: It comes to 1.16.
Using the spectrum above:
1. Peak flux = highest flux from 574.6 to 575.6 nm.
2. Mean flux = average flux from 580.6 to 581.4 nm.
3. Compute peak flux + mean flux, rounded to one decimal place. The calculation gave 29.0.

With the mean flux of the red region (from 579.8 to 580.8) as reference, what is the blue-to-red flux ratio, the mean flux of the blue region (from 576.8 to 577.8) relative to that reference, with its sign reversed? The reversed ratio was -1.00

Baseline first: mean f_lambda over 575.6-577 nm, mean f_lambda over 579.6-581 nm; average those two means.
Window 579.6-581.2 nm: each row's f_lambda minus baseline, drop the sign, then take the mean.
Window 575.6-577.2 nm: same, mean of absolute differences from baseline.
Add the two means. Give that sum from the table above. 0.65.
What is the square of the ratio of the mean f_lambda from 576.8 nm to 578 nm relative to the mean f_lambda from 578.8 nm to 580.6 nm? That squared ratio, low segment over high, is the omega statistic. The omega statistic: 1.01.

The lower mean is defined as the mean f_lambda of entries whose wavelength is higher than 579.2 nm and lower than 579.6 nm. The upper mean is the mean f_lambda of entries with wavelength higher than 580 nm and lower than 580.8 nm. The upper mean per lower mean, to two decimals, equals 1.02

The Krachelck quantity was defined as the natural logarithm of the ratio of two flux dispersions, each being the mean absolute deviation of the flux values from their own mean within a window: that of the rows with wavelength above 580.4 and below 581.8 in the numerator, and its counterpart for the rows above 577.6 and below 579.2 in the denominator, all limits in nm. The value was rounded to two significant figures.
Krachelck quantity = -0.43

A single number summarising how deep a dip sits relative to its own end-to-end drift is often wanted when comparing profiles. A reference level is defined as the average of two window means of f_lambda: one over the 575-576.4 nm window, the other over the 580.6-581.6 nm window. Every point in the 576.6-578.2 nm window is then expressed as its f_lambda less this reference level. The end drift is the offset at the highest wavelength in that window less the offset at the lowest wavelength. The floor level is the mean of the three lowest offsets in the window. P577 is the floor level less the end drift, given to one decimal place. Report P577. 1.2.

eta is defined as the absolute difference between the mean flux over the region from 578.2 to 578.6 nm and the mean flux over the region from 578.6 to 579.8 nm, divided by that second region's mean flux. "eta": 0.05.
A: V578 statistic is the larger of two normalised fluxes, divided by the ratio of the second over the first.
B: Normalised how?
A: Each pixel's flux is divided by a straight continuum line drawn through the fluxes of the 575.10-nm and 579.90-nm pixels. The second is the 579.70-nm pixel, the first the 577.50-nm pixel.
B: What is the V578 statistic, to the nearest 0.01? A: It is 0.97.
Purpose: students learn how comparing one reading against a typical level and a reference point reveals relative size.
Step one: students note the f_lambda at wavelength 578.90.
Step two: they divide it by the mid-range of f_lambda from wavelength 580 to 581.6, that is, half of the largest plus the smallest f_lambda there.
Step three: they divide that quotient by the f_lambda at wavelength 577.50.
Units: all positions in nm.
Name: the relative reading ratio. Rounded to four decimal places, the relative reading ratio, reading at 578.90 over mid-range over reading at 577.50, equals 0.0645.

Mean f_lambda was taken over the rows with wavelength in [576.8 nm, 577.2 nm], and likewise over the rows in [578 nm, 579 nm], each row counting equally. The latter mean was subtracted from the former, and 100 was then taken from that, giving -98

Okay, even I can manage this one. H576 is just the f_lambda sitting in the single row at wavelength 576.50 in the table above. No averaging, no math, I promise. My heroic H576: 15.33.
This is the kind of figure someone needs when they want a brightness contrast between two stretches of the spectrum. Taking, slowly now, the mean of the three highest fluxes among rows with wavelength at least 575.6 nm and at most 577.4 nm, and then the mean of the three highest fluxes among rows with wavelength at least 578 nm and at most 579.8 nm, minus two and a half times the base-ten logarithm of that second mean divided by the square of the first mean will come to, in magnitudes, 3.01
